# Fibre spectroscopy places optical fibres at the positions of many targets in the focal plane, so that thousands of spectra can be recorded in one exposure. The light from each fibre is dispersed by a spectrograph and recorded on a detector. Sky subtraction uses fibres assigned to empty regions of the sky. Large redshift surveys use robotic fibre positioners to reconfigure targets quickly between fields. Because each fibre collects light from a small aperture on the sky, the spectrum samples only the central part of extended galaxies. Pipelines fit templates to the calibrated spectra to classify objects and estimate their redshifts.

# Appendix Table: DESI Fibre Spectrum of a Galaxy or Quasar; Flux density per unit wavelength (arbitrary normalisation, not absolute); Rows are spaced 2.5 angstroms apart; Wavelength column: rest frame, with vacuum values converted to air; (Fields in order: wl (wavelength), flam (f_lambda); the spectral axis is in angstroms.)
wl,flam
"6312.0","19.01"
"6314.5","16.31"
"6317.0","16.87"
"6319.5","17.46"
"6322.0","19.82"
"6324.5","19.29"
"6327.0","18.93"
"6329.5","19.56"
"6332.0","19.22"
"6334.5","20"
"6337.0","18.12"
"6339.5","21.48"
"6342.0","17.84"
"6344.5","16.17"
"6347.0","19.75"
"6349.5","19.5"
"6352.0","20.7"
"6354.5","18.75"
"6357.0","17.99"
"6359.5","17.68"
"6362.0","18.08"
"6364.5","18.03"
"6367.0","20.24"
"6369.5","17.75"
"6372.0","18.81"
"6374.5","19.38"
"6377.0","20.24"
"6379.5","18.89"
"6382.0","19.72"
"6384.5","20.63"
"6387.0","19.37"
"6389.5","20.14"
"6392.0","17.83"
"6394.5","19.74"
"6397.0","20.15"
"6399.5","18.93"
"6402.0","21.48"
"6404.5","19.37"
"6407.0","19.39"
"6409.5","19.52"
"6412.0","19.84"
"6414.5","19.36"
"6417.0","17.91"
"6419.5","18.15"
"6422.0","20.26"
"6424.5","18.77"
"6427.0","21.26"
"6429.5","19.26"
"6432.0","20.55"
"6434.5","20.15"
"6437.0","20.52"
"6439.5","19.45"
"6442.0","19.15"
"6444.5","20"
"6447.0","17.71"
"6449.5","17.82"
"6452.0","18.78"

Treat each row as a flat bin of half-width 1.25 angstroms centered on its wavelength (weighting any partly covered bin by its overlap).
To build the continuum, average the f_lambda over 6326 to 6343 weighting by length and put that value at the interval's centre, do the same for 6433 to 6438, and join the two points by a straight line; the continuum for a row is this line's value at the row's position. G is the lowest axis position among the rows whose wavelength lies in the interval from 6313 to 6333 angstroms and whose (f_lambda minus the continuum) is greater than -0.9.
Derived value 6322.0 angstroms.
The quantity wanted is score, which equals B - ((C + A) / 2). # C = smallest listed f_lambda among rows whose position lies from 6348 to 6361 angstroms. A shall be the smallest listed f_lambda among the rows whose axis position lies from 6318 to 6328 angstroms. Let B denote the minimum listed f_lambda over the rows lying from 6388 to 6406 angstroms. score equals 0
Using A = 17.46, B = 17.83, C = 17.68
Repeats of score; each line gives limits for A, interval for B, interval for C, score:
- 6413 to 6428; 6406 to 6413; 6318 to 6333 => 2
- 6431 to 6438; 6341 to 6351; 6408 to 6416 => -4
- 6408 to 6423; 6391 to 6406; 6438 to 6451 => 0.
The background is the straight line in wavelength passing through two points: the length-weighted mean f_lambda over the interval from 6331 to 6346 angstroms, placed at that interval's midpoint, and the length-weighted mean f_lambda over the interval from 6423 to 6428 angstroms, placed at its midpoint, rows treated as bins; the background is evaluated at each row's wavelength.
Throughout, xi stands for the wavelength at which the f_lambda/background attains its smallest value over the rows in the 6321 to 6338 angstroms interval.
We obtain 6337.0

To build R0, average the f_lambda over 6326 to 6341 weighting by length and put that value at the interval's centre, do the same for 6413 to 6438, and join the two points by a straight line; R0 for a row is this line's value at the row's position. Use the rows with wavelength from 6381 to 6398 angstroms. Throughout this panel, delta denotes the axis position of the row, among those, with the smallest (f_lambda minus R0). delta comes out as 6392.0 angstroms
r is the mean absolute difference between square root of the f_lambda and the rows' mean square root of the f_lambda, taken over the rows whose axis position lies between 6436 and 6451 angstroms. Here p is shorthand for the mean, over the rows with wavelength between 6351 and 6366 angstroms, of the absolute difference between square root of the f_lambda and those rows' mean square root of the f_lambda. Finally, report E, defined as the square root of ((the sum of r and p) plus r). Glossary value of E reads 0.54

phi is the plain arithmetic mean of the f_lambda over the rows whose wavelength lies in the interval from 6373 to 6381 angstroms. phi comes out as 19.5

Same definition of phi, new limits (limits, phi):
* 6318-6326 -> 18.9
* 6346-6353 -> 20.0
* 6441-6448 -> 19.0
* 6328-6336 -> 19.6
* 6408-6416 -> 19.6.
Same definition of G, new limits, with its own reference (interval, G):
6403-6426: 6404.5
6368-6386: 6372.0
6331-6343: 6332.0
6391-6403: 6394.5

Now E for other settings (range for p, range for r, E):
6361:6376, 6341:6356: 0.61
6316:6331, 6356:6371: 0.51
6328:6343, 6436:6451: 0.56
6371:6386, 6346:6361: 0.53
